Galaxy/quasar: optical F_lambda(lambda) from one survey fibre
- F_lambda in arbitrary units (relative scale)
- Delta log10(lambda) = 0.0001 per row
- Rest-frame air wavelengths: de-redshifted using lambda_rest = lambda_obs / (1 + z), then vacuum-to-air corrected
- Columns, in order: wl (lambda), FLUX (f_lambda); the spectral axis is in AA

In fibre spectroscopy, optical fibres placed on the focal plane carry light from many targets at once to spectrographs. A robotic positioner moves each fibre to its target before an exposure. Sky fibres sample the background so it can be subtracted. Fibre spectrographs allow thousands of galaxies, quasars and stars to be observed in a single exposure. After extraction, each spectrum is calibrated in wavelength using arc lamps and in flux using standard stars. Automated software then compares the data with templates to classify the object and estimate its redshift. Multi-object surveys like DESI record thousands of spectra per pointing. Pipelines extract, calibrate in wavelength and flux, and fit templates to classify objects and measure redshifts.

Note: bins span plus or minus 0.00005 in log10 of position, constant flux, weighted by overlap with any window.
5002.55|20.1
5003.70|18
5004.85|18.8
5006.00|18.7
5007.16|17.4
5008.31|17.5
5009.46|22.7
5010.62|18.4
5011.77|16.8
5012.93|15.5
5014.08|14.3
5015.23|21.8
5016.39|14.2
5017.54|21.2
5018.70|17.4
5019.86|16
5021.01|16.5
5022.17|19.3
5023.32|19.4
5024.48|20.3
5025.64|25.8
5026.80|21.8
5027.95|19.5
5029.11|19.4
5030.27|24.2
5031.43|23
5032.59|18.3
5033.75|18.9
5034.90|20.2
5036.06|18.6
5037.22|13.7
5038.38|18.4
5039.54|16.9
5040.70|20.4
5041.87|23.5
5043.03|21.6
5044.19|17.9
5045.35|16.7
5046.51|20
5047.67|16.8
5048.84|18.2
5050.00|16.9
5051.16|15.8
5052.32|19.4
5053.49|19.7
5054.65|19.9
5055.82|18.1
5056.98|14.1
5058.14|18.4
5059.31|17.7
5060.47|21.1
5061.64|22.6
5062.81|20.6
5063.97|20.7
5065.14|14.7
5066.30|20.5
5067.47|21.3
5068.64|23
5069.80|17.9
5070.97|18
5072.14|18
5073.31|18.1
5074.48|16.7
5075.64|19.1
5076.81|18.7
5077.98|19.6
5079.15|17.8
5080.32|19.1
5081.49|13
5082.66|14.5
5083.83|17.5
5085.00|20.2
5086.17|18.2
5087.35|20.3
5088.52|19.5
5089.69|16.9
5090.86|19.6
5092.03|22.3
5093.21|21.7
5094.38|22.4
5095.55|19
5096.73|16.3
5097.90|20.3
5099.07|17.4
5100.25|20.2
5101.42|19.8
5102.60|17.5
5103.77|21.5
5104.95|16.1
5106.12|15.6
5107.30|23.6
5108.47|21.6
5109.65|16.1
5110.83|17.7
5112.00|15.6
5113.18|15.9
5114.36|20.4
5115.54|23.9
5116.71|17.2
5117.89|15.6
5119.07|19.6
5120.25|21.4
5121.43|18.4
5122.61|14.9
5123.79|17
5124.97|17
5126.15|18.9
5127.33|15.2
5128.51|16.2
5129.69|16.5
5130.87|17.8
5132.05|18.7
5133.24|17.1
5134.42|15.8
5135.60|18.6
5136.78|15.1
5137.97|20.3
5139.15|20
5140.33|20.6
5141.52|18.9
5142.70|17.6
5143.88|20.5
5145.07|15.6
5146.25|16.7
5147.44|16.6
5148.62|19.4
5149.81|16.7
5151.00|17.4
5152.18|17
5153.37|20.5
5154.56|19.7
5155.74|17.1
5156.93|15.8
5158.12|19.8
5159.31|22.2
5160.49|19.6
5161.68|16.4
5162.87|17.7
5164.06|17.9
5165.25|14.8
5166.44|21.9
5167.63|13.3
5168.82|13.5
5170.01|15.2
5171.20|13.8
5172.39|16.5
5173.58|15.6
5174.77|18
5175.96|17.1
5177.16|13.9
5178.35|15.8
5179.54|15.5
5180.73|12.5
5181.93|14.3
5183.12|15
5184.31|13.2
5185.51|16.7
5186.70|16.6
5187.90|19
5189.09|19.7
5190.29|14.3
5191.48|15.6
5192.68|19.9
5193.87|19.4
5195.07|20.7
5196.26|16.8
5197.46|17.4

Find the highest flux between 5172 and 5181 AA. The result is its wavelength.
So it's 5174.77 AA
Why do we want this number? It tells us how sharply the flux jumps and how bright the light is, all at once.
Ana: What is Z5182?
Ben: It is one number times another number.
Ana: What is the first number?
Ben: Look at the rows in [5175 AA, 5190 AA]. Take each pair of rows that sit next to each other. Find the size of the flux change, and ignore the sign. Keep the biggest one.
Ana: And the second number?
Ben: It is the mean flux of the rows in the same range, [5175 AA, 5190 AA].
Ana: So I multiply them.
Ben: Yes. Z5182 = 55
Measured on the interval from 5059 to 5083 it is 114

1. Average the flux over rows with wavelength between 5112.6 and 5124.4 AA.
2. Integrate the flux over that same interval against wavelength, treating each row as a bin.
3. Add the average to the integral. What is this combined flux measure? 236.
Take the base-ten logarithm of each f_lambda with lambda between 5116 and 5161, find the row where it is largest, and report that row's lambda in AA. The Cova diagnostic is 5159.31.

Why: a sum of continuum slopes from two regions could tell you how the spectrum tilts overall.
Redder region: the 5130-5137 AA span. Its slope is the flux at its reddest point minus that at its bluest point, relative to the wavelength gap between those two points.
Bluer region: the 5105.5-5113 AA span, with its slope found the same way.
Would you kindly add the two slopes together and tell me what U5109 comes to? -0.5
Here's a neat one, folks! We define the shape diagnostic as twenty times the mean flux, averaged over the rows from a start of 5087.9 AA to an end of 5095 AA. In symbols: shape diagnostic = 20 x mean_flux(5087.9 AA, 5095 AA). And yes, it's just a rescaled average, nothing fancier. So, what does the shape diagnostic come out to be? 408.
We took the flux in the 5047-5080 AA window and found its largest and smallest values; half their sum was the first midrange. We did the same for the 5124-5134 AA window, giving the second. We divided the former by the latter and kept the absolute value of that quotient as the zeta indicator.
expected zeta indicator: 1.09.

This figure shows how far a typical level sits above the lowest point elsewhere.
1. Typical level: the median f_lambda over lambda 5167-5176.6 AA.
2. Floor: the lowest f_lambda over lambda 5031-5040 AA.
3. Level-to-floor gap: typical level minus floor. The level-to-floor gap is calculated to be 1.7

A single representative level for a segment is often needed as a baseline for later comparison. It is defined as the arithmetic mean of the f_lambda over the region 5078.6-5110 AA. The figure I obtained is 18.8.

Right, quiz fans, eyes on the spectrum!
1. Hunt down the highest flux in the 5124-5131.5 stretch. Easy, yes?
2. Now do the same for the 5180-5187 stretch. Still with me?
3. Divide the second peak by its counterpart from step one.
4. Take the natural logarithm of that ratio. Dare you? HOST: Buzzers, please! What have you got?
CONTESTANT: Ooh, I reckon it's -0.12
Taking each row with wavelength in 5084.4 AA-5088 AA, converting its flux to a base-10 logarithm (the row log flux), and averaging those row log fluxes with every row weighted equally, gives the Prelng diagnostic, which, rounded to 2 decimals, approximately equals 1.29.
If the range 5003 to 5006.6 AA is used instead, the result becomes 1.27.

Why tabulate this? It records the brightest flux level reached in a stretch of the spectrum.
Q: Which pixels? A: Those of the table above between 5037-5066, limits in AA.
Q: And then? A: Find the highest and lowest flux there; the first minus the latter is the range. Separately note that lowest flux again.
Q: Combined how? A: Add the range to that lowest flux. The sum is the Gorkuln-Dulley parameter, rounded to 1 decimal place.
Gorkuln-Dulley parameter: 23.5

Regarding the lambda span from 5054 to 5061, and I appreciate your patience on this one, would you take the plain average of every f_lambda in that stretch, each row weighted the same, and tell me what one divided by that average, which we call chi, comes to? 0.0549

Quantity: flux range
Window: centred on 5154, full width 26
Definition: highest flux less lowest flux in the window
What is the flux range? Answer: 7.4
